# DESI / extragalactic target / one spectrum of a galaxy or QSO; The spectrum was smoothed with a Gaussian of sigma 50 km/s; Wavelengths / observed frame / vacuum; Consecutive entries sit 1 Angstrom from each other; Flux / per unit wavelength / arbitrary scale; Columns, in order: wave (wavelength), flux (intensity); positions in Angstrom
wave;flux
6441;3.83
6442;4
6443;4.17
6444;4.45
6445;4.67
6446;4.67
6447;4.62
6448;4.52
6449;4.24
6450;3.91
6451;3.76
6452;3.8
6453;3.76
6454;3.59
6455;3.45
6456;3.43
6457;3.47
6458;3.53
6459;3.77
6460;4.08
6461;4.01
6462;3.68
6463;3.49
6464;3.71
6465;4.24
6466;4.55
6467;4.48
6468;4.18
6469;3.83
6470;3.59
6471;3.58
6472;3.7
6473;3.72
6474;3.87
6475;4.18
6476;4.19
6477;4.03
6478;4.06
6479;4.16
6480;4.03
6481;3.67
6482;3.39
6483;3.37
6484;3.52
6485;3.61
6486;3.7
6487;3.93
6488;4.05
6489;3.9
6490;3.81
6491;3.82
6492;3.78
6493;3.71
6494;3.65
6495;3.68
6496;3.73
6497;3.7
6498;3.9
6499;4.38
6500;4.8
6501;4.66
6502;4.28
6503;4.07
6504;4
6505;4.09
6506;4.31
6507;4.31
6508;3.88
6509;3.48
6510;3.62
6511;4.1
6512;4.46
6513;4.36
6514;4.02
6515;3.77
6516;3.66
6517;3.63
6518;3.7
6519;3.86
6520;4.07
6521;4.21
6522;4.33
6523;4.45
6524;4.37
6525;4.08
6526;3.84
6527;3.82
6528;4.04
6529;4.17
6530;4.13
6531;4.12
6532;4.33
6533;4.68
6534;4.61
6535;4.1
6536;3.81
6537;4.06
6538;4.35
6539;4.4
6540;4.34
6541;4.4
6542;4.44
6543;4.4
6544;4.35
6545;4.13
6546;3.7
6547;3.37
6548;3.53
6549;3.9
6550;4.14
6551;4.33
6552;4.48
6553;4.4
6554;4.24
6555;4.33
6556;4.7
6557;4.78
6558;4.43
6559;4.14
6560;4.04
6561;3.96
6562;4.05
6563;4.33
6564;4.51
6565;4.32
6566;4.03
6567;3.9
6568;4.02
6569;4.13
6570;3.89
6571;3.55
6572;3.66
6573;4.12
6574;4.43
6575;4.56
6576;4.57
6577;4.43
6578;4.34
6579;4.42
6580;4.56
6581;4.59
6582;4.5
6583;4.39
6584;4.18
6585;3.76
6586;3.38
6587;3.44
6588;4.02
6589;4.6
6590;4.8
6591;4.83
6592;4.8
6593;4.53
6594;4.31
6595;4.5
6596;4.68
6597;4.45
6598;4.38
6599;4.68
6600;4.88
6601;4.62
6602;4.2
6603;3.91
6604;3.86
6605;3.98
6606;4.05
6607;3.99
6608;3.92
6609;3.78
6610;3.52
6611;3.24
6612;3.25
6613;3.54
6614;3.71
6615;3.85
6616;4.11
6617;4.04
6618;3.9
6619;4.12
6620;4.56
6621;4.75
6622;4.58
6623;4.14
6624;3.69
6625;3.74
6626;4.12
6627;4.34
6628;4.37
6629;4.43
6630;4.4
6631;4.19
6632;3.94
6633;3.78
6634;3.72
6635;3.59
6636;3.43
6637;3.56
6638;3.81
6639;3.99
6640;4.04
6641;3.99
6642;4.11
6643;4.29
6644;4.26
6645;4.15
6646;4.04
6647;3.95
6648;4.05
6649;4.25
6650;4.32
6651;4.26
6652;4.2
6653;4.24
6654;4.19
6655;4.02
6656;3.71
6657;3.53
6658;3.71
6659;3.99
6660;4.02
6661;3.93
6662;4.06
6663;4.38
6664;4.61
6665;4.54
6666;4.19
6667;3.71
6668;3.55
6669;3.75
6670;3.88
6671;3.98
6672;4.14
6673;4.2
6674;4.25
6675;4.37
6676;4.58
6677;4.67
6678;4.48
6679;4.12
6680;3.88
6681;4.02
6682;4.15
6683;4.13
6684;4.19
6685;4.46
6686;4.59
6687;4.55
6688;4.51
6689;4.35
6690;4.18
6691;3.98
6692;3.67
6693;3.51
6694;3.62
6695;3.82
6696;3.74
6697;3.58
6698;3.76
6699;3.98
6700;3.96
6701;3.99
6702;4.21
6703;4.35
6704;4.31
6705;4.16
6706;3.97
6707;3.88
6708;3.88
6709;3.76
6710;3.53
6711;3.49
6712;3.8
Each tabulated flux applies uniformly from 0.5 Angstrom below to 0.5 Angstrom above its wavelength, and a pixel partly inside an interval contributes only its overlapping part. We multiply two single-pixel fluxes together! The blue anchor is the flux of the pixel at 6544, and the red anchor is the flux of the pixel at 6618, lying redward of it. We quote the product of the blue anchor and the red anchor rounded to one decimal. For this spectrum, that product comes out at 17.0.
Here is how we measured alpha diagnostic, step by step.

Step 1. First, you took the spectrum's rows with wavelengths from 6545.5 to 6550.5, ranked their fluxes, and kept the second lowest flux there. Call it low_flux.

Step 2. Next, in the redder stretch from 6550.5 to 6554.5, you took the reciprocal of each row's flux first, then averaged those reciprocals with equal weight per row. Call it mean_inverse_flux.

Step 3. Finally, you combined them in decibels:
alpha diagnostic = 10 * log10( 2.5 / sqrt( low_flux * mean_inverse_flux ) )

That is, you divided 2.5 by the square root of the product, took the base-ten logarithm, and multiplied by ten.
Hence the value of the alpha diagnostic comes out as 4.44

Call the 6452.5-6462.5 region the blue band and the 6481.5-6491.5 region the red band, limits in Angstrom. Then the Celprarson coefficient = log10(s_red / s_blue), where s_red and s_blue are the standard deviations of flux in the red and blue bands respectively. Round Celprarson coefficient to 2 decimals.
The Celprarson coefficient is 0.01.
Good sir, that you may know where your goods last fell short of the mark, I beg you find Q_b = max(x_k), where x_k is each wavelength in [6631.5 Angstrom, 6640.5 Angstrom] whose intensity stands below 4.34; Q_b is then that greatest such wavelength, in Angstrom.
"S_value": 6640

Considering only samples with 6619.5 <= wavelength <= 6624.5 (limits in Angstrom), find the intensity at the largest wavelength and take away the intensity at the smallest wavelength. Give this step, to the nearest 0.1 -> -0.9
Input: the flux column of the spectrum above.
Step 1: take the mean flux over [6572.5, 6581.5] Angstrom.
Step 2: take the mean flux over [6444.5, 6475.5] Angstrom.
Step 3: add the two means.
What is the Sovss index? 8.38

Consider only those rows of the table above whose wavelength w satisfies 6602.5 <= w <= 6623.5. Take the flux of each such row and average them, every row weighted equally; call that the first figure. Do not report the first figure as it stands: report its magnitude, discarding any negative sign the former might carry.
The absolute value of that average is 3.94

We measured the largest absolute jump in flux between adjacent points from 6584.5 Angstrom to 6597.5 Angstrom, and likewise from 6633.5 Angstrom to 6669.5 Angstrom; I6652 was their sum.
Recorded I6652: 1.06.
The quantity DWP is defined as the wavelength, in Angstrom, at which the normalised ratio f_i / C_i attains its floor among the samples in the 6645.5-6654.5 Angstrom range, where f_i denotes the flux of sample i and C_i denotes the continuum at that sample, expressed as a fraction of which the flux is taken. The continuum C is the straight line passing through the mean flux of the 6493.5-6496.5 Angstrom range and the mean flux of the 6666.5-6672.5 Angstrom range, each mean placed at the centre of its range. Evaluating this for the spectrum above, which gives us 6647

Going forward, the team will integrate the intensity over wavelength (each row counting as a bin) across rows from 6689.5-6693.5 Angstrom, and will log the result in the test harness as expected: 15.3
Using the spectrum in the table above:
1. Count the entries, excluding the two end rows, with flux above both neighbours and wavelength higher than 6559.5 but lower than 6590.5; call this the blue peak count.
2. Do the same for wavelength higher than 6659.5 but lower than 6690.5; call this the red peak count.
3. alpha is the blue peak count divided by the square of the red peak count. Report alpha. 0.25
